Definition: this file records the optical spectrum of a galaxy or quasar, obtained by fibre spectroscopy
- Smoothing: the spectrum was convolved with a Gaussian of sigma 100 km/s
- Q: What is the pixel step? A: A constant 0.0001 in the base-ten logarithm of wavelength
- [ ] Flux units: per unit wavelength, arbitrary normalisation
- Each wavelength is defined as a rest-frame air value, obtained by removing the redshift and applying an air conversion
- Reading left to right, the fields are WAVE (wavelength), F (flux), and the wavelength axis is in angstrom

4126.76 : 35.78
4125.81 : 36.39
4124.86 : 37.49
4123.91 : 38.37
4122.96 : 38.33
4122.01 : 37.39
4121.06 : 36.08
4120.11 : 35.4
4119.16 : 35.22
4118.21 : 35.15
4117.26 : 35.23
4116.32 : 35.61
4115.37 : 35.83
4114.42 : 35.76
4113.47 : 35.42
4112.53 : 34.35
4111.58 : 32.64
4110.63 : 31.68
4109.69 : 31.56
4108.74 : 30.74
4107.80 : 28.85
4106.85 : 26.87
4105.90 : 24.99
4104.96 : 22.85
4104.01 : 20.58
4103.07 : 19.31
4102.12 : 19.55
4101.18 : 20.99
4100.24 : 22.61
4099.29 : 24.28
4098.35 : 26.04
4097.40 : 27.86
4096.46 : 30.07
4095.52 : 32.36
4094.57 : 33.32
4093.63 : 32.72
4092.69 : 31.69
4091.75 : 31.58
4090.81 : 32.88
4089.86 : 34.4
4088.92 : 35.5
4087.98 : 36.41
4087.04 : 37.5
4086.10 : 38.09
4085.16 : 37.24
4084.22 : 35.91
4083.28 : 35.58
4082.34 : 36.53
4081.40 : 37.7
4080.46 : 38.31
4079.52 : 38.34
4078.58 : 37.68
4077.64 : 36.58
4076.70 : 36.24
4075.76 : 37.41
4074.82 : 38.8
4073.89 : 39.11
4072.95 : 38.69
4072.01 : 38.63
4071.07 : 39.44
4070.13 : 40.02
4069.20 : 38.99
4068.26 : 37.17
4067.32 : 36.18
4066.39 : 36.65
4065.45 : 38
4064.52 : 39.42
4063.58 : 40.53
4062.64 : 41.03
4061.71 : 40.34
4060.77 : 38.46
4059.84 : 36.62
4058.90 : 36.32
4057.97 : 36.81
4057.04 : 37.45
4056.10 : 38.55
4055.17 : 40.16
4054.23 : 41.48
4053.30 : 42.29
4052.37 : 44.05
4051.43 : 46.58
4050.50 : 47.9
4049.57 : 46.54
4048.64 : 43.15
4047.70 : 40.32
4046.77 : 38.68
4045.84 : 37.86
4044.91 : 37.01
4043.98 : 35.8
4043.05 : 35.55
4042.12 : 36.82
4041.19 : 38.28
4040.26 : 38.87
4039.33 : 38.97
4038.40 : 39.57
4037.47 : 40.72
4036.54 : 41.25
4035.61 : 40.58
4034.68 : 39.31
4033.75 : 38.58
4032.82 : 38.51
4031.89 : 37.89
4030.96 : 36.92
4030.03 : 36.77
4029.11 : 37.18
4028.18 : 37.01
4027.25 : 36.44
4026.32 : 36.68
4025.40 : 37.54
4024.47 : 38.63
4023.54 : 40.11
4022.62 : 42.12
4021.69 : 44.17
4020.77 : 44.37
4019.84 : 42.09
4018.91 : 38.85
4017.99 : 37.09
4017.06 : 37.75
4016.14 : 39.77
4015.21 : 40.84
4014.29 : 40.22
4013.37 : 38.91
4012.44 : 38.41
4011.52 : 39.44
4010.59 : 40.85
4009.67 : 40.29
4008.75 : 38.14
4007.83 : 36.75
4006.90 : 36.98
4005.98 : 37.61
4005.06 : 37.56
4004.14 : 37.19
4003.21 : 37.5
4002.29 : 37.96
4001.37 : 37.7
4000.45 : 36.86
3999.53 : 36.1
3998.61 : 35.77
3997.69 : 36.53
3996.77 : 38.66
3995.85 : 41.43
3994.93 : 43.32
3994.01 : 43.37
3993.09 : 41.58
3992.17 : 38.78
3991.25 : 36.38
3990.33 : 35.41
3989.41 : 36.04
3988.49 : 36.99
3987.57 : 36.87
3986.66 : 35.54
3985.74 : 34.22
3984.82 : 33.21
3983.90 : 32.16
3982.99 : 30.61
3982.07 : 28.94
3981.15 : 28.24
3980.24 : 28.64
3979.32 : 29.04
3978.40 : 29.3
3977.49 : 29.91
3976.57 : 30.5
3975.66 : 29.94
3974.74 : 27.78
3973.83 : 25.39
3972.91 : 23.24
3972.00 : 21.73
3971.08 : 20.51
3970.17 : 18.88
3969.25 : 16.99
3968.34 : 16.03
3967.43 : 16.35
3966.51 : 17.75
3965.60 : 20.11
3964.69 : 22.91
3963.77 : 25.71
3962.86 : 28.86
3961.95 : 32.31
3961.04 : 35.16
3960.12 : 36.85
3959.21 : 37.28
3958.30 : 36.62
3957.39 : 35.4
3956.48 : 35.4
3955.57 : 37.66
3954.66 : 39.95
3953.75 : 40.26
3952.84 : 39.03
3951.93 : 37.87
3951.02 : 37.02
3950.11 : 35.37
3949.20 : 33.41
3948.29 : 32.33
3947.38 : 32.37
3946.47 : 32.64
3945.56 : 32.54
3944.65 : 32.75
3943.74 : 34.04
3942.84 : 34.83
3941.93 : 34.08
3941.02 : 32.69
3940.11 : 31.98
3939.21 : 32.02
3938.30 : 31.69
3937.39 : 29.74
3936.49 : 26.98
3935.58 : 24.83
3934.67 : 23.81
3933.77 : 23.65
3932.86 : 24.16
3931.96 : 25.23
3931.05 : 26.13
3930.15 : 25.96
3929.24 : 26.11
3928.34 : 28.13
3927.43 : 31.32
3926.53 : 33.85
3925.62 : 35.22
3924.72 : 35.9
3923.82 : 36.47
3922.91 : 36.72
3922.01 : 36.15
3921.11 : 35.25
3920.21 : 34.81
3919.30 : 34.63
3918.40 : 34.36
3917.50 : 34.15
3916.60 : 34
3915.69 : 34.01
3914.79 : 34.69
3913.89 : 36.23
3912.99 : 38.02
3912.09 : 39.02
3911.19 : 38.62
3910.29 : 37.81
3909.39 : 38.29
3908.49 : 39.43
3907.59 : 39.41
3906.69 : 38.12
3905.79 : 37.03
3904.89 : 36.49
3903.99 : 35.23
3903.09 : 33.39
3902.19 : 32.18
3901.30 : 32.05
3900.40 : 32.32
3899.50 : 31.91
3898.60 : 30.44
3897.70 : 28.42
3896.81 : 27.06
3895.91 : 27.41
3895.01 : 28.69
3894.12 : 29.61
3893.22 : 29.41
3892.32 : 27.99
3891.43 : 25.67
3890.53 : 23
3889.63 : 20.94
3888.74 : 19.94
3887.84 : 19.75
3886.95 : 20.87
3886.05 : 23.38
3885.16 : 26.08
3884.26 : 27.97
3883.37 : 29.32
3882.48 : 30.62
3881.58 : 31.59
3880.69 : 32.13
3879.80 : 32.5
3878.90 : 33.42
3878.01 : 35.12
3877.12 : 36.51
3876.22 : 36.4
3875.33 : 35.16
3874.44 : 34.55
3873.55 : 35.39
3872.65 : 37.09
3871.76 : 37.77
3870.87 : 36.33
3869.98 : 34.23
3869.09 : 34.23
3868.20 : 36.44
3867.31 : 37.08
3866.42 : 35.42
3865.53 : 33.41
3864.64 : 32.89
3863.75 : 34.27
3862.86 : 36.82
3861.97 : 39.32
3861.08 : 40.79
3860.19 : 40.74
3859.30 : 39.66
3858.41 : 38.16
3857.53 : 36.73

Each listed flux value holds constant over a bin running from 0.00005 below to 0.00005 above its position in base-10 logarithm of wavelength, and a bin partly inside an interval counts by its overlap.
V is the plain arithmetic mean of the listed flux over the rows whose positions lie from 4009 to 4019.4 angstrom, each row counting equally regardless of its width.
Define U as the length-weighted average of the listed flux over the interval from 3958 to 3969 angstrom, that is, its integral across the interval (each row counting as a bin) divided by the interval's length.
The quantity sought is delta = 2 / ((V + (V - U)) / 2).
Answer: 0.08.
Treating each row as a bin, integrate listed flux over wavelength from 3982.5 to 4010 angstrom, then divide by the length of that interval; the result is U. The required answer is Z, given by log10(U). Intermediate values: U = 37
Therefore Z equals 1.57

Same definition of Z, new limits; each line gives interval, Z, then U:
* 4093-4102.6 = 1.43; 27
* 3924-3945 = 1.48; 30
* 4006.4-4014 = 1.59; 39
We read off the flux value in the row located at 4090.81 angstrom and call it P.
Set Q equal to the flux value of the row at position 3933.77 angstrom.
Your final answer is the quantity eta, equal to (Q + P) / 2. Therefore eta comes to 28.3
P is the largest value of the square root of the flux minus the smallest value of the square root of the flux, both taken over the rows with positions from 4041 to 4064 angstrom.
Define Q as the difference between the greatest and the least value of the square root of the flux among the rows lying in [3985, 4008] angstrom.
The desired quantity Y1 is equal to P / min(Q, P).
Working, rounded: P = 1.0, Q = 0.74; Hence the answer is 1.3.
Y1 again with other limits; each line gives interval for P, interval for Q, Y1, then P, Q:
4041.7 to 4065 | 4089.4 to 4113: 1.0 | 1.0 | 1.47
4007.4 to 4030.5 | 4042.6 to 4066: 1.0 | 0.6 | 0.96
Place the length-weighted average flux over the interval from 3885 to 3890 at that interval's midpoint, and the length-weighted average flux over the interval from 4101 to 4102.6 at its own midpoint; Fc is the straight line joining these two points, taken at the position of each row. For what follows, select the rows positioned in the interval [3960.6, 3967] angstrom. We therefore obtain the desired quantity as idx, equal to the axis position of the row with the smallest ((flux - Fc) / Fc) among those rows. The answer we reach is 3966.51 angstrom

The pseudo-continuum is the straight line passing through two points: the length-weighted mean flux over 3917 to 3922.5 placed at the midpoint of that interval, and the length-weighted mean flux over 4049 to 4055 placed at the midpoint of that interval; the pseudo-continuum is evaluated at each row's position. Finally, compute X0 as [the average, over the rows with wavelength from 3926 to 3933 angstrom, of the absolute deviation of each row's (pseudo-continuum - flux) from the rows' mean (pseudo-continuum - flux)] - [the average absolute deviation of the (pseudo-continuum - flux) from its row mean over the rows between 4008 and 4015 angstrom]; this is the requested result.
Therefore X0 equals 1.9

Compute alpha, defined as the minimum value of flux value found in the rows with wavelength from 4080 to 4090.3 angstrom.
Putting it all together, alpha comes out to 34.4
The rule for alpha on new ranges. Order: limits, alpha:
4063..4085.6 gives 35.58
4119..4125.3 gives 35.22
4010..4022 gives 37.09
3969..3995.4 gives 16.99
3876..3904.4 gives 19.75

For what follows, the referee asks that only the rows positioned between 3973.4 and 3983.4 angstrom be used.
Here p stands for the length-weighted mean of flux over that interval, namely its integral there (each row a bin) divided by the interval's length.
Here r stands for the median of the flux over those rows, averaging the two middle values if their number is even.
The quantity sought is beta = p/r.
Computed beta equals 1.00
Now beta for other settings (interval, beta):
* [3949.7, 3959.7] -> 1.01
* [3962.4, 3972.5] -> 1.02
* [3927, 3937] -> 1.00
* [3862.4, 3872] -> 1.00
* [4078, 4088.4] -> 0.99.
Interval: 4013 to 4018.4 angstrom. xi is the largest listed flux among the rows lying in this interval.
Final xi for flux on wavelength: 40.84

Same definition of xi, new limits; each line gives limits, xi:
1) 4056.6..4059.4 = 37.45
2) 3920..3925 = 36.72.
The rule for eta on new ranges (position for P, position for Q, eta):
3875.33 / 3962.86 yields 32.0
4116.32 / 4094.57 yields 34.5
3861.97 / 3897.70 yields 33.9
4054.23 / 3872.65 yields 39.3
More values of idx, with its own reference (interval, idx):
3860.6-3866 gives 3864.64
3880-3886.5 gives 3886.05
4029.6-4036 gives 4030.03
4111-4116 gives 4111.58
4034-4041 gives 4040.26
